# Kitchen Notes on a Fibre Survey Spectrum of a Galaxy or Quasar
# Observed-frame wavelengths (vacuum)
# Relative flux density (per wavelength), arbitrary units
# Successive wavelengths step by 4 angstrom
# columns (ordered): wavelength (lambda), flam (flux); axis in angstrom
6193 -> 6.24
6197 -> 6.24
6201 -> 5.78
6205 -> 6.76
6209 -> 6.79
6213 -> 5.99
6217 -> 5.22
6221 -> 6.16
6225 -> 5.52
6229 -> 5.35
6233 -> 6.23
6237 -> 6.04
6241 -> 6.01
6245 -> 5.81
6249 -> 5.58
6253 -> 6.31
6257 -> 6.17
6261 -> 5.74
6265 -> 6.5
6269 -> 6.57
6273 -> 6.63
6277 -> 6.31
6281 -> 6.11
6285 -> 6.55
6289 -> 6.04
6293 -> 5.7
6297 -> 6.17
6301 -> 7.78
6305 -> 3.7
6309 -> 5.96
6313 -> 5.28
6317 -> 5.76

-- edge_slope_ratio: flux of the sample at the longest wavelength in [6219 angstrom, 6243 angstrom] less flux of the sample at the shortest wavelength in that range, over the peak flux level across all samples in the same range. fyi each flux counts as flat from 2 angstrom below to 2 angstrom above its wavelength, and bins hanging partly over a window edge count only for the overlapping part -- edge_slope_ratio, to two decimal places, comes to -0.02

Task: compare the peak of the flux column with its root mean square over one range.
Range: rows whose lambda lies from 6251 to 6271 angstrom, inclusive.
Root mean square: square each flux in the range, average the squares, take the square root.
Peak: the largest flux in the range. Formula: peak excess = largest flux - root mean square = 0.31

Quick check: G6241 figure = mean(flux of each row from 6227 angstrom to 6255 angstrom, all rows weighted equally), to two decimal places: 5.90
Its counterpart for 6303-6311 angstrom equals 4.83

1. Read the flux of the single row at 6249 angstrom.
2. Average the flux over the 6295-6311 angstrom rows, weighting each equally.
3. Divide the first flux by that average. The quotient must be 0.95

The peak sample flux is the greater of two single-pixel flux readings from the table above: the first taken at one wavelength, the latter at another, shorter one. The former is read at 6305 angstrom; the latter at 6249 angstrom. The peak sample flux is 5.58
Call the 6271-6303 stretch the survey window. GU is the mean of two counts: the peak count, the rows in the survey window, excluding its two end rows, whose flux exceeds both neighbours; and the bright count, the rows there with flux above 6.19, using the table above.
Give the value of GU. 2.5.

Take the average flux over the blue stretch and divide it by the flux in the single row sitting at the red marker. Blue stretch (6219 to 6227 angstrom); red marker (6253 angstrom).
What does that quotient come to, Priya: 0.93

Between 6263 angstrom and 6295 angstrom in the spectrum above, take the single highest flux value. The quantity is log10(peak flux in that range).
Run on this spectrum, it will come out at 0.822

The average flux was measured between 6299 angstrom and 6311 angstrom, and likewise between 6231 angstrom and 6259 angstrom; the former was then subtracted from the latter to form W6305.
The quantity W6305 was 0.21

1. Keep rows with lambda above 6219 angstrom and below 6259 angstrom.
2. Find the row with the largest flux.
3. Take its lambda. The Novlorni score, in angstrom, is 6253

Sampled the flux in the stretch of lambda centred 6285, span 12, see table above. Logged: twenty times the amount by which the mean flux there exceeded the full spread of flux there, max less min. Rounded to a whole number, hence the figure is 114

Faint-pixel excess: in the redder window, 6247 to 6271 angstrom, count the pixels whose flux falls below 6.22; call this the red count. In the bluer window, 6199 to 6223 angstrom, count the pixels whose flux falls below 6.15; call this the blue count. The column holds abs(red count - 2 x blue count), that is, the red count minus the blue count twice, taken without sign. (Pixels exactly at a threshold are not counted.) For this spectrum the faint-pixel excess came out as 3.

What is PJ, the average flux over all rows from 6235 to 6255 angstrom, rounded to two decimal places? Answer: 5.95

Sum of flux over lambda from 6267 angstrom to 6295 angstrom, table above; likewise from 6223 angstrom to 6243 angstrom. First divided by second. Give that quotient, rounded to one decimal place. 1.5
